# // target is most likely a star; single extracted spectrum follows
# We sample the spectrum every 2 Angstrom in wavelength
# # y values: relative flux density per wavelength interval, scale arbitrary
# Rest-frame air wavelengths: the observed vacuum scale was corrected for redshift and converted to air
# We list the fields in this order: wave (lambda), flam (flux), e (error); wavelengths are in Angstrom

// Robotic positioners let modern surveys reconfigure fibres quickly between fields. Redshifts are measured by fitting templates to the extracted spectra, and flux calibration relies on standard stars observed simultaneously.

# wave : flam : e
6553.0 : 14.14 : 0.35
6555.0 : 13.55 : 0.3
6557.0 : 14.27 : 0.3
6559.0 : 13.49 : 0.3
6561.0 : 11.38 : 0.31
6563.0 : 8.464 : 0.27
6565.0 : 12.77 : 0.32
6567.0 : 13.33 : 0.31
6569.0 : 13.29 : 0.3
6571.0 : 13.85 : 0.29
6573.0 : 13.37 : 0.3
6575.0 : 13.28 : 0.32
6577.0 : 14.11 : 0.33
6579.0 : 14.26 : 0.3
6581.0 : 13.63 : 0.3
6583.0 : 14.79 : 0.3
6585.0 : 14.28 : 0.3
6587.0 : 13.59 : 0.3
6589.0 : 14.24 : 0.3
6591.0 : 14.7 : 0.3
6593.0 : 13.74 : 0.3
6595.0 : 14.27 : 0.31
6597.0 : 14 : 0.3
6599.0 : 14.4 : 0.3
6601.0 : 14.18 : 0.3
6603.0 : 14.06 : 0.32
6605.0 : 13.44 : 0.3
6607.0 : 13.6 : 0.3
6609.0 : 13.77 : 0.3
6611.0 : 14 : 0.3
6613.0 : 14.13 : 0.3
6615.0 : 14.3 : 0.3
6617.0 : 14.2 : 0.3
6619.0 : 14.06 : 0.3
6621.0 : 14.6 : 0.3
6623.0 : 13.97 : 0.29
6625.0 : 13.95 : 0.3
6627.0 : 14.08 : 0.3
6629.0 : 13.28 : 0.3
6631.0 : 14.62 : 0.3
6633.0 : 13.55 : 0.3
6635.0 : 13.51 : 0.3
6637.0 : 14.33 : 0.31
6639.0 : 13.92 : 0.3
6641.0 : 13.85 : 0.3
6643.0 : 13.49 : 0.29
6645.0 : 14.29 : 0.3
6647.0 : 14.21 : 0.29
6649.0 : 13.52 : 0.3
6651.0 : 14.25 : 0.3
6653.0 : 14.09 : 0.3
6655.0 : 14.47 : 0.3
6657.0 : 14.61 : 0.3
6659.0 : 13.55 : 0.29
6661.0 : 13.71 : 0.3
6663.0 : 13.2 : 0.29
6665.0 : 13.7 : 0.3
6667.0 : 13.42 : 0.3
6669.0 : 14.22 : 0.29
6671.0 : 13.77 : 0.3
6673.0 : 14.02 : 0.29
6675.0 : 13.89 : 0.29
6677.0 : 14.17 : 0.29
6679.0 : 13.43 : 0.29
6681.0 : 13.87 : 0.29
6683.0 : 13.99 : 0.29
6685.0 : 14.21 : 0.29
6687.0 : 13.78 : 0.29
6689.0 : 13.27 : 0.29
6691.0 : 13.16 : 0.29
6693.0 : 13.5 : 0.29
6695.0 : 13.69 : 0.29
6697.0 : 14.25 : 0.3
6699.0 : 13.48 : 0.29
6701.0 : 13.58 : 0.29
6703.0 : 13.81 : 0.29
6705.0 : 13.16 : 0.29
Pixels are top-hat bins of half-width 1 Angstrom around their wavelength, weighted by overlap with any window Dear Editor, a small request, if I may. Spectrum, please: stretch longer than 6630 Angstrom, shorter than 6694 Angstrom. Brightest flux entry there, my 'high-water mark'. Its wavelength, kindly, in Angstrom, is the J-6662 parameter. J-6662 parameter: 6631.0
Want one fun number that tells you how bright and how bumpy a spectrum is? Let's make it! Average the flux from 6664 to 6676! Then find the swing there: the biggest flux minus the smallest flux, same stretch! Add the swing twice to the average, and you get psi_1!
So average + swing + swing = 15.4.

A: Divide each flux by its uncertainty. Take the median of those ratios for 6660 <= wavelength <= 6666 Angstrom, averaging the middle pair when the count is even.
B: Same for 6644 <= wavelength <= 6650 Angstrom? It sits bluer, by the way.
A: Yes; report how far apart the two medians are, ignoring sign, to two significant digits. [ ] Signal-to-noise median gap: 2.0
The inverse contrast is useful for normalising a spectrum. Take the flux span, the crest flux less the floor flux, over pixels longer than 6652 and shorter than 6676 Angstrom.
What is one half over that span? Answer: 0.35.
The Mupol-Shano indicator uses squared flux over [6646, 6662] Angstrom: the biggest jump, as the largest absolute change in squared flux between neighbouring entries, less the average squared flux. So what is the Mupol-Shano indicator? -168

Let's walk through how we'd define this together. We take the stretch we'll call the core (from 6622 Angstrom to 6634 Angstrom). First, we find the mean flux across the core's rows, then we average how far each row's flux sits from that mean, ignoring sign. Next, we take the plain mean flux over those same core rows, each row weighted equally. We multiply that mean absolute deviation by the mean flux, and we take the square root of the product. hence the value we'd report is 2.1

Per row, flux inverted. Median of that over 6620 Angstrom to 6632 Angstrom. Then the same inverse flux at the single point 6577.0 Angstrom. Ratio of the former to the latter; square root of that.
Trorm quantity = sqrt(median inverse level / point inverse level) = 1.00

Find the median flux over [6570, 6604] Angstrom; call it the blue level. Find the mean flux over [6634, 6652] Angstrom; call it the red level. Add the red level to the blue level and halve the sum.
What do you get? 14.0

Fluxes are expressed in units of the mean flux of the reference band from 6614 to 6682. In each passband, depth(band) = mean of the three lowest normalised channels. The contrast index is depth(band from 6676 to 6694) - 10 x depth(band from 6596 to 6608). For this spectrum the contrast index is -8.9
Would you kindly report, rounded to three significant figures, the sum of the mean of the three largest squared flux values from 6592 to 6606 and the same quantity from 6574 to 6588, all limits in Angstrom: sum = 413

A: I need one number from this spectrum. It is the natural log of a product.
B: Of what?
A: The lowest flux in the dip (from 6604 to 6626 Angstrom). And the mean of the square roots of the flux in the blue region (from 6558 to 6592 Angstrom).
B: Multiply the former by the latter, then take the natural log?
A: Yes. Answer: 3.89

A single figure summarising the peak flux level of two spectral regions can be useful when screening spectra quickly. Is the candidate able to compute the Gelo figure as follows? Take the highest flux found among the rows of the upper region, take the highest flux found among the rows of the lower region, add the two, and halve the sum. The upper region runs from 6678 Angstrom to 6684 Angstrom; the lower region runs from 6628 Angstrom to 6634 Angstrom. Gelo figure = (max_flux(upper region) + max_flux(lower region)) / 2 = 14.3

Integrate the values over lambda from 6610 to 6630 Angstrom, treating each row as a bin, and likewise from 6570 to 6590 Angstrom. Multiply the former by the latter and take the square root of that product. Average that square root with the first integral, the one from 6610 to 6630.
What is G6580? 281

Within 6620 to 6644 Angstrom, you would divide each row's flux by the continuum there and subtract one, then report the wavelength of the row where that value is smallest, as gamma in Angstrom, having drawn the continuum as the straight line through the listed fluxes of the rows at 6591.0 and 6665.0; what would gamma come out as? 6629.0 Angstrom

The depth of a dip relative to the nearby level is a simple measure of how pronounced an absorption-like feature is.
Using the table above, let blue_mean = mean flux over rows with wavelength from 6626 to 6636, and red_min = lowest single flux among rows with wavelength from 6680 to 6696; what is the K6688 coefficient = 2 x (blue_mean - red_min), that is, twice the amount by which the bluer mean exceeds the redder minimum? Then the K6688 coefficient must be 1.3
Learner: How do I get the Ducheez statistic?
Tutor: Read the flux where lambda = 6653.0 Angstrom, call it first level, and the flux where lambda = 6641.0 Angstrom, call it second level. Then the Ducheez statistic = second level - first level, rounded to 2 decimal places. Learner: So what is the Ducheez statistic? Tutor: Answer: -0.24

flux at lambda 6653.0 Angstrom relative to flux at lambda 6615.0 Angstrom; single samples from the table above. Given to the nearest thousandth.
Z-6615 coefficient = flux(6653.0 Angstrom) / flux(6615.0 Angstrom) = 0.985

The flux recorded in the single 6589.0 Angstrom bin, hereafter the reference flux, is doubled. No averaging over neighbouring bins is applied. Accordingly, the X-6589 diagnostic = 28.5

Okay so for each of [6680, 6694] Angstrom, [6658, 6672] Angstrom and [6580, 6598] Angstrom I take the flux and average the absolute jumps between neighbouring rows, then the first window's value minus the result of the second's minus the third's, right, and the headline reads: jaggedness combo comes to 0.49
